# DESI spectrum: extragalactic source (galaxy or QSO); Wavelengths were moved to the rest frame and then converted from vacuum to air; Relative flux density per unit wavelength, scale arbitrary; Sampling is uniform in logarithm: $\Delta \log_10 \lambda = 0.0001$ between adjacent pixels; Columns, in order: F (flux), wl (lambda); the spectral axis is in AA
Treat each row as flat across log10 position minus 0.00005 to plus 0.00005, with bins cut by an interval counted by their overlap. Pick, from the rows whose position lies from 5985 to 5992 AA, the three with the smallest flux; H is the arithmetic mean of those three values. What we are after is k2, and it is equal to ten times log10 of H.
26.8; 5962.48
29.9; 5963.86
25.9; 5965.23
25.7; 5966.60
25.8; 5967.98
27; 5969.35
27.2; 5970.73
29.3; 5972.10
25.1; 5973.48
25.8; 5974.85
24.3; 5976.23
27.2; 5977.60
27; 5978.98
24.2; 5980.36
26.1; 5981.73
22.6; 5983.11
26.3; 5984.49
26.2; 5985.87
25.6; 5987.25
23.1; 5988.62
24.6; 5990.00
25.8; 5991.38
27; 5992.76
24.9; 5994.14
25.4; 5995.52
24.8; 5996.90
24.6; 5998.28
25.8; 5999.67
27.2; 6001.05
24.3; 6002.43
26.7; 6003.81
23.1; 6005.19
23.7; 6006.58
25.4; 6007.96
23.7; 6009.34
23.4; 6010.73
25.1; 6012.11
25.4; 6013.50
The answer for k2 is 13.9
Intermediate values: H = 24.4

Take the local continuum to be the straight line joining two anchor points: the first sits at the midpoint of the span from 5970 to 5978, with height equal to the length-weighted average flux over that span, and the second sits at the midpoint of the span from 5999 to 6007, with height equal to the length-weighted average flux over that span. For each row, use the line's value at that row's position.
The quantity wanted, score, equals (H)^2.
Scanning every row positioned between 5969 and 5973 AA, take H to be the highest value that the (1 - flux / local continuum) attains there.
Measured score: 0.000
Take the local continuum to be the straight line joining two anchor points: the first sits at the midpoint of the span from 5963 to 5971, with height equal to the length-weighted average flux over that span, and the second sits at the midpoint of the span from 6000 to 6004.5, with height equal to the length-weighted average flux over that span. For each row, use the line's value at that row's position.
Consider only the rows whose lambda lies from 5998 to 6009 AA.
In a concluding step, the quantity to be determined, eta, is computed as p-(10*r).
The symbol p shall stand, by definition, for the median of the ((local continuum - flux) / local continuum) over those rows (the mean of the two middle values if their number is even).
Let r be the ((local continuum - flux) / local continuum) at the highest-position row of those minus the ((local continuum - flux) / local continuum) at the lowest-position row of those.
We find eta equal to 0.4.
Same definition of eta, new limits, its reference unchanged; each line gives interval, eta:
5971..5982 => -1.1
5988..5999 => 0.7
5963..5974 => -1.7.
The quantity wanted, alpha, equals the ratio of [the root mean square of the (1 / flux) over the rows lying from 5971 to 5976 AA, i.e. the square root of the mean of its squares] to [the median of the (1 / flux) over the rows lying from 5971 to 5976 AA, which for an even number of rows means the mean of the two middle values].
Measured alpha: 0.97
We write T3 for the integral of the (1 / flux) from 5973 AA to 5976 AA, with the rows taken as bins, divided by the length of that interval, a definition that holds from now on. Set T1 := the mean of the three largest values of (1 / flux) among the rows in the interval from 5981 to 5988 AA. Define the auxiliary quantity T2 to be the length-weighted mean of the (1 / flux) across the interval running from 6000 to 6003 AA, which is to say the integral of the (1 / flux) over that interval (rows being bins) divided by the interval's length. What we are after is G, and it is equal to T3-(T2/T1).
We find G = -0.92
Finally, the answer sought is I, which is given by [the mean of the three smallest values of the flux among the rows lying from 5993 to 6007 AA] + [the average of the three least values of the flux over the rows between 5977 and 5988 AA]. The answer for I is 47.8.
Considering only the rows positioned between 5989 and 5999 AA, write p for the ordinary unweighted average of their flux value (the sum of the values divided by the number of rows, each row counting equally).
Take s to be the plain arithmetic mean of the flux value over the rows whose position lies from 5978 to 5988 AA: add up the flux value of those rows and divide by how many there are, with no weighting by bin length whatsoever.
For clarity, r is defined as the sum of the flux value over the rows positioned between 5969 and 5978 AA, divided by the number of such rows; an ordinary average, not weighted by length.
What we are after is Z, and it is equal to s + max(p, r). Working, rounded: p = 25.3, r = 26.6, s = 25.4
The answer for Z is 52.0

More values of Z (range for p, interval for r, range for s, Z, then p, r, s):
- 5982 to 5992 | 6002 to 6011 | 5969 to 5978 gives 51.4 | 24.9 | 24.3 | 26.6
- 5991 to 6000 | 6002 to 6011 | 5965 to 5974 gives 52.0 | 25.5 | 24.3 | 26.6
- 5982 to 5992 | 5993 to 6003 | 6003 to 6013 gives 49.7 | 24.9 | 25.3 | 24.4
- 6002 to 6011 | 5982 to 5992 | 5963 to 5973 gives 52.1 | 24.3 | 24.9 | 27.3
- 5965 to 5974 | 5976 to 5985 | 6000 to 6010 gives 51.4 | 26.6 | 25.4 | 24.9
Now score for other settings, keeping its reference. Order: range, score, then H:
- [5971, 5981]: 0.006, 0.08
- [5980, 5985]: 0.018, 0.13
